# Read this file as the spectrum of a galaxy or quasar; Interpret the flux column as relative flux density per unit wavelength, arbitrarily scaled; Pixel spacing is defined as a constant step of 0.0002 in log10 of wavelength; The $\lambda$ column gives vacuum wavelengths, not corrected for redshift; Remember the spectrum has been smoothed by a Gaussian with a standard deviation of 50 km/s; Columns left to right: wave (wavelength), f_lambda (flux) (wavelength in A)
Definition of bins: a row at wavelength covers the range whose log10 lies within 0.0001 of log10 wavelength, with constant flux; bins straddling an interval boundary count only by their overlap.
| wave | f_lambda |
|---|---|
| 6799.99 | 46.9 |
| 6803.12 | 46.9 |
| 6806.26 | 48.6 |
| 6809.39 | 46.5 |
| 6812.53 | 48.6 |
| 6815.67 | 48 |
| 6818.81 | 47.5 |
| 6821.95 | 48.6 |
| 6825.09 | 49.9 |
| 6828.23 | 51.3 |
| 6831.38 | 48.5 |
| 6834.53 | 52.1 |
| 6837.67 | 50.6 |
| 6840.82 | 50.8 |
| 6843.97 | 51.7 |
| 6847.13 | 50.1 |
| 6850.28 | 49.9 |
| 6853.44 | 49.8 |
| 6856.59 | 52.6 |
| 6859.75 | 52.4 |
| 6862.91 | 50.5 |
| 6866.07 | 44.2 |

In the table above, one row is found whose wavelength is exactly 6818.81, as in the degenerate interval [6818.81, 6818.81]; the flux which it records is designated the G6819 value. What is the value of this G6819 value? 47.5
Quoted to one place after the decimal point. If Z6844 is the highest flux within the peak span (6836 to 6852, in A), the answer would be 51.7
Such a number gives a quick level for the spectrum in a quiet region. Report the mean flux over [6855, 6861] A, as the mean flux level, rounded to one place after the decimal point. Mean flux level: 52.5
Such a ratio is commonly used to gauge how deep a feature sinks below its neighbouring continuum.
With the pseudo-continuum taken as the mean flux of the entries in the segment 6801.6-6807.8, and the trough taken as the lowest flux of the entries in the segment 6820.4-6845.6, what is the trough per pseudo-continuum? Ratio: 1.02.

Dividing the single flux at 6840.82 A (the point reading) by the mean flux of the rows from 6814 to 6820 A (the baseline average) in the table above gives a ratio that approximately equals 1.06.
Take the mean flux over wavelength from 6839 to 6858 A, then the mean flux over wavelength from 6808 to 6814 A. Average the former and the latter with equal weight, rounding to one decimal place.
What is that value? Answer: 49.2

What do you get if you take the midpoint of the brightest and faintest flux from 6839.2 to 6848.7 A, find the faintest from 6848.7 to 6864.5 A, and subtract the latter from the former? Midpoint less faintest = 1.1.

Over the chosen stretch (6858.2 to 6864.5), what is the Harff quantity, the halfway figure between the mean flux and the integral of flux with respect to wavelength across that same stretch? 188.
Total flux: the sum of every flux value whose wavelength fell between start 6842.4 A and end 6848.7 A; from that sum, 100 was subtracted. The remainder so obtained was 2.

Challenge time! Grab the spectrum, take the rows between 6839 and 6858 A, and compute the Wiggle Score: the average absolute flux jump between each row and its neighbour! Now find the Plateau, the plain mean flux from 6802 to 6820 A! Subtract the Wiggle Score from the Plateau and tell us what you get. 46.6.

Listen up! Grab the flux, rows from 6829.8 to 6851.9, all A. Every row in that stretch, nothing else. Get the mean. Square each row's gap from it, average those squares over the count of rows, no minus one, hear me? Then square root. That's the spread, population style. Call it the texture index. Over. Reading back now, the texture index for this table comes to 1.11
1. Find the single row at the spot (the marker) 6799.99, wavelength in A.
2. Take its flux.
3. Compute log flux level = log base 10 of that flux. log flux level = 1.67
